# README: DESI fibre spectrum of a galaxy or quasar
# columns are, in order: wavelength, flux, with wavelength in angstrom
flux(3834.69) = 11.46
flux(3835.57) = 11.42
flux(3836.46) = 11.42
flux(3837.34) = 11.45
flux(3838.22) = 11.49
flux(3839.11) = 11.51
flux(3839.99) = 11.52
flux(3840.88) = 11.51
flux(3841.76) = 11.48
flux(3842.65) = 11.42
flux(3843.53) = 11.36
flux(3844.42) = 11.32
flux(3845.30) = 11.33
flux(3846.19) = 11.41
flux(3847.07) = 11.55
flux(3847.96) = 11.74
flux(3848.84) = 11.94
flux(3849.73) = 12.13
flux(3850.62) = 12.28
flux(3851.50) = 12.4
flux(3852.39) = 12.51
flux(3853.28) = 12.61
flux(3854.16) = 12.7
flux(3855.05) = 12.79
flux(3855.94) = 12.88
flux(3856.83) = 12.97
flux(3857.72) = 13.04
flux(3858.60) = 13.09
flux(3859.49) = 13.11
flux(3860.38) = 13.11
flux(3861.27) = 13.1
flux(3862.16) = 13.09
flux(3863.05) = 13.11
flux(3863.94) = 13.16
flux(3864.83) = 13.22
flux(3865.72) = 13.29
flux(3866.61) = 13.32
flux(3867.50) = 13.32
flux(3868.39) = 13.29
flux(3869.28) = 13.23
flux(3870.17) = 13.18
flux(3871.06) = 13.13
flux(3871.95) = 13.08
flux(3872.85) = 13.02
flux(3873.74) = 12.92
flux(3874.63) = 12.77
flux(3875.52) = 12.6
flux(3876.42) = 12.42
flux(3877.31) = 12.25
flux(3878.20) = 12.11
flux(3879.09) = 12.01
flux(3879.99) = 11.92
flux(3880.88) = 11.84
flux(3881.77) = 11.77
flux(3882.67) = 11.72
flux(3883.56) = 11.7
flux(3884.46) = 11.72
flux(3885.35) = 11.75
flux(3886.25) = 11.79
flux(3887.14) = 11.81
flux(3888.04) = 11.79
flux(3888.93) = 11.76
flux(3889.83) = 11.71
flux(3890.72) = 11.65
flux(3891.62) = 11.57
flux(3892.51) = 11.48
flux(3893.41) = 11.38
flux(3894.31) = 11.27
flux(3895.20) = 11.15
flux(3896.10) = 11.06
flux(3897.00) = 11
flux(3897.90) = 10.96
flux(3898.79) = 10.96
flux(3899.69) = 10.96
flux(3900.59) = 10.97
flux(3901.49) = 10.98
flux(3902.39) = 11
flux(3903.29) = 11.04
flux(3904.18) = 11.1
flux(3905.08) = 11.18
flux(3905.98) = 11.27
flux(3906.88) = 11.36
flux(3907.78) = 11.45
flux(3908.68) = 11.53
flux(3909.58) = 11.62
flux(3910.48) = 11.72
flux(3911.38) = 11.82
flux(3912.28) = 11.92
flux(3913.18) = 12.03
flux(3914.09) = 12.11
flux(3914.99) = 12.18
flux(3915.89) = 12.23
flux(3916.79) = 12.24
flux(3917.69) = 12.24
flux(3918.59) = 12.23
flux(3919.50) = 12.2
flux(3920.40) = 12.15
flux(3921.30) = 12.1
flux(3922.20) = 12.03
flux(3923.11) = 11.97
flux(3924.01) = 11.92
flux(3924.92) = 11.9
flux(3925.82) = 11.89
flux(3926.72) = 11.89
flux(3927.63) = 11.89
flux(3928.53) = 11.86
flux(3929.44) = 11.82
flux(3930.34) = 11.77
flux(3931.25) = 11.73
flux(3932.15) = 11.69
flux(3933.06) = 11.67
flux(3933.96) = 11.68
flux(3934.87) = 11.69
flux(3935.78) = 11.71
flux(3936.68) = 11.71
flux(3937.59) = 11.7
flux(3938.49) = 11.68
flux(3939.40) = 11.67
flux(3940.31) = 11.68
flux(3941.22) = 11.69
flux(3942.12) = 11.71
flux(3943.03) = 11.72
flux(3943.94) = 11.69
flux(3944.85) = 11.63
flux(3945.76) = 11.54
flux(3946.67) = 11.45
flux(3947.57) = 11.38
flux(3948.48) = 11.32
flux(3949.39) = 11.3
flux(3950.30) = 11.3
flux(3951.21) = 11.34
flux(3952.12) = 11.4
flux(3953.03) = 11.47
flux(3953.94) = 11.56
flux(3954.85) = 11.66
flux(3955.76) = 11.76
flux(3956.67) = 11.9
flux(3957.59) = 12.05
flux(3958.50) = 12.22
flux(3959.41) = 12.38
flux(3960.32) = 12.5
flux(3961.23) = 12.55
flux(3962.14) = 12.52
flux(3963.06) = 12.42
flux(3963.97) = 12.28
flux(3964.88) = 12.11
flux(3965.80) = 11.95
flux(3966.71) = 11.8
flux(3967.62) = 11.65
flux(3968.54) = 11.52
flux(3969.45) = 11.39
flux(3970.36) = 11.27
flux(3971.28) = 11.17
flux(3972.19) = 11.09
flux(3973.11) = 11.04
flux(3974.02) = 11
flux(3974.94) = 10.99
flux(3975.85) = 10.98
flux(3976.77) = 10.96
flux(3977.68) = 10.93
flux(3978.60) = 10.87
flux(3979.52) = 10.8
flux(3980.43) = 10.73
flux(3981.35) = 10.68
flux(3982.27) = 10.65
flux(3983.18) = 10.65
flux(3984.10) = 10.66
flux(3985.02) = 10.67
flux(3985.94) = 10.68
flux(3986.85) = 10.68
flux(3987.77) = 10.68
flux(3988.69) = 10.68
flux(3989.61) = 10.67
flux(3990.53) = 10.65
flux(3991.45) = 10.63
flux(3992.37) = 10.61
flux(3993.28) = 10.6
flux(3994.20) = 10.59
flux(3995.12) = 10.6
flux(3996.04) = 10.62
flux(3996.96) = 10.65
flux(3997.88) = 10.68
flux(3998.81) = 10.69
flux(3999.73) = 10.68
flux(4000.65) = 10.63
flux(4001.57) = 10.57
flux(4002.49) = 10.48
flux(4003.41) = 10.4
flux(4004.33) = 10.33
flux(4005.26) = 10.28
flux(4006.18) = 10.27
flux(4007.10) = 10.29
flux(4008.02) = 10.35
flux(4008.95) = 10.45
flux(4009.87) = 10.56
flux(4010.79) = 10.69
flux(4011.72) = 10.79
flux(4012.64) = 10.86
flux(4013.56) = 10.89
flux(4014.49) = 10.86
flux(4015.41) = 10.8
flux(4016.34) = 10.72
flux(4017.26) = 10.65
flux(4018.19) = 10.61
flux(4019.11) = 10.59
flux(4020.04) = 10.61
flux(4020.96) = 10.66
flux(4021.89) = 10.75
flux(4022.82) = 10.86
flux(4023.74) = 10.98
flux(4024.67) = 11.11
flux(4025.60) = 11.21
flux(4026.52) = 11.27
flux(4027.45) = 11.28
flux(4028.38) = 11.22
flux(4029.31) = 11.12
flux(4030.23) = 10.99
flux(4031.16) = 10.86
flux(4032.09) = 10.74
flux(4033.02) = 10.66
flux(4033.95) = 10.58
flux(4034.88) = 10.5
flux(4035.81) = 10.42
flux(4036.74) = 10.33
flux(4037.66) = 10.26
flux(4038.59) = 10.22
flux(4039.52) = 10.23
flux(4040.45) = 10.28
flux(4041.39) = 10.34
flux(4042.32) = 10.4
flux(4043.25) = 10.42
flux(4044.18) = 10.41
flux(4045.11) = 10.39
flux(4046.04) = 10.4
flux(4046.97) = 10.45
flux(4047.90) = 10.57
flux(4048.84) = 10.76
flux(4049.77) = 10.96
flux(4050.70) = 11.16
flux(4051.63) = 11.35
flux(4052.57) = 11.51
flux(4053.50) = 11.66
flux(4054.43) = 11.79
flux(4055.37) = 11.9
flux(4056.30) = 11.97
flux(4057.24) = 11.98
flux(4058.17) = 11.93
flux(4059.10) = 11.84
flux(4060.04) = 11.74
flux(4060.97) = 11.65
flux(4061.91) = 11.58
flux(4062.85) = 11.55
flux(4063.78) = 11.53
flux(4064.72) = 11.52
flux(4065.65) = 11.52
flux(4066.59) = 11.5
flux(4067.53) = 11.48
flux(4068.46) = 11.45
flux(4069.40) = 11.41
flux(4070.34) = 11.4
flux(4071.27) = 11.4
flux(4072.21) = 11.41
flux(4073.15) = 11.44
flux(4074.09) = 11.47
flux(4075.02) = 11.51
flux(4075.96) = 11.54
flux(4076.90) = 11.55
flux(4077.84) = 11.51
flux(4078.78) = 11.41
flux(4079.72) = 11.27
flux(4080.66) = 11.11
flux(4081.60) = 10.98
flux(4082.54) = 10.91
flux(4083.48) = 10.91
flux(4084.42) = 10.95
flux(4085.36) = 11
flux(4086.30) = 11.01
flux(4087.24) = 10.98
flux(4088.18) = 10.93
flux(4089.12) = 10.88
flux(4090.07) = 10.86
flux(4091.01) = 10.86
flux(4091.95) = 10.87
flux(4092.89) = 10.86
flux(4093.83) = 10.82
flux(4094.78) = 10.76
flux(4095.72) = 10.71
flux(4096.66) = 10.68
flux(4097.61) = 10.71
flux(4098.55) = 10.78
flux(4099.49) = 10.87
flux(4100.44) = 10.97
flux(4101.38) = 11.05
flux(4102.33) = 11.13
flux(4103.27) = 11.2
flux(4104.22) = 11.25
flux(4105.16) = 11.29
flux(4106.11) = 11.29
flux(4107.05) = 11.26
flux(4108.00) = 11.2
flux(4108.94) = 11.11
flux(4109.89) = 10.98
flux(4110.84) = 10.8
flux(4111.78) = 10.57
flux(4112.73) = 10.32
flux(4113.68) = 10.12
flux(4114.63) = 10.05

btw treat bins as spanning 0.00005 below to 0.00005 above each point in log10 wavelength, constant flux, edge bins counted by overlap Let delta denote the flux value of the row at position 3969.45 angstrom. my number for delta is 11.39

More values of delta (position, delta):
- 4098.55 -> 10.78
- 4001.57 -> 10.57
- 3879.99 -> 11.92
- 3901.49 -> 10.98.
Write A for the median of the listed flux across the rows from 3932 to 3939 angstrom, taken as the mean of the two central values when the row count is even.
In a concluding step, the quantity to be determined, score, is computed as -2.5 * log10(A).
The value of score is -2.67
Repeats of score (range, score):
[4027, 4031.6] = -2.62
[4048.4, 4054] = -2.63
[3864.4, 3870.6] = -2.81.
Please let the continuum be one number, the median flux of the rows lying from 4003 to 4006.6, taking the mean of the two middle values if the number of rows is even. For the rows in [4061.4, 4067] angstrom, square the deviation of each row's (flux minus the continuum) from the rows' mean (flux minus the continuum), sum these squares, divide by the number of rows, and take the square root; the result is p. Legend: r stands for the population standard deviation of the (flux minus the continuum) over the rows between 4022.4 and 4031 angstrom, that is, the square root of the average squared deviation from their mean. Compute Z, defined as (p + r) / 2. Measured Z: 0.082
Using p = 0.03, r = 0.14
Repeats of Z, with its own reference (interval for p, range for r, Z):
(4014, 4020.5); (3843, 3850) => 0.193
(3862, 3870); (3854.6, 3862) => 0.098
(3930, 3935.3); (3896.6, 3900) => 0.026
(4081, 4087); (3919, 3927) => 0.076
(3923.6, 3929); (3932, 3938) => 0.016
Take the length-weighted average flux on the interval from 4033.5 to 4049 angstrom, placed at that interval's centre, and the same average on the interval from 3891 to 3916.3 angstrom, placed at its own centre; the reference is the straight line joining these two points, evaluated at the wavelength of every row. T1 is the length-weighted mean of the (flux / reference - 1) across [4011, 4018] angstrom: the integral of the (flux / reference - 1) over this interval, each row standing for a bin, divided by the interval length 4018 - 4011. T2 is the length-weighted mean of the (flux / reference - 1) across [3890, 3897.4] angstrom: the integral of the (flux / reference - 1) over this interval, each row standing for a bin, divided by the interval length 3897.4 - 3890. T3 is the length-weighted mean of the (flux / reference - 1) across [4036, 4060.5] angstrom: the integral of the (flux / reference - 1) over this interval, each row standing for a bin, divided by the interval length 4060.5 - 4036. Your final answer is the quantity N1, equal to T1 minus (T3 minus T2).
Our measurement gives -0.05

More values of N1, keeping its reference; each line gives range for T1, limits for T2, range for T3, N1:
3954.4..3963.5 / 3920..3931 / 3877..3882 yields 0.13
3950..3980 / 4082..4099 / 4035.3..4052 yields 0.13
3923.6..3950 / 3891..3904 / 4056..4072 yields -0.11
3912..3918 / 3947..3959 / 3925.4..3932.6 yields 0.07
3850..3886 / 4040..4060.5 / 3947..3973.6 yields 0.09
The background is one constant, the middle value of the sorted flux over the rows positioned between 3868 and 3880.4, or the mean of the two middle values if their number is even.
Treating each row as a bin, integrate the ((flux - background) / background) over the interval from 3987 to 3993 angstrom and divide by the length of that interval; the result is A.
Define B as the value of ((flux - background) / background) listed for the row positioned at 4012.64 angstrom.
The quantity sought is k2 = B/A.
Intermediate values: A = -0.17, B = -0.155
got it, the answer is 0.91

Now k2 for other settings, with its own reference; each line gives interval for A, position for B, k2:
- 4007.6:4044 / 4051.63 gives 0.69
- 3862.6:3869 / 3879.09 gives -2.09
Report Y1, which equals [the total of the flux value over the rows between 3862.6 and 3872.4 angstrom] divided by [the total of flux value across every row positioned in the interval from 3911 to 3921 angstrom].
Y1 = 1.09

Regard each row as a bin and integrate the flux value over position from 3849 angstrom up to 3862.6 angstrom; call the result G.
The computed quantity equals 174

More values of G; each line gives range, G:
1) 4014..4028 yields 152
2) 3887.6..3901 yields 152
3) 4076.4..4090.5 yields 156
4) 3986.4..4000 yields 145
